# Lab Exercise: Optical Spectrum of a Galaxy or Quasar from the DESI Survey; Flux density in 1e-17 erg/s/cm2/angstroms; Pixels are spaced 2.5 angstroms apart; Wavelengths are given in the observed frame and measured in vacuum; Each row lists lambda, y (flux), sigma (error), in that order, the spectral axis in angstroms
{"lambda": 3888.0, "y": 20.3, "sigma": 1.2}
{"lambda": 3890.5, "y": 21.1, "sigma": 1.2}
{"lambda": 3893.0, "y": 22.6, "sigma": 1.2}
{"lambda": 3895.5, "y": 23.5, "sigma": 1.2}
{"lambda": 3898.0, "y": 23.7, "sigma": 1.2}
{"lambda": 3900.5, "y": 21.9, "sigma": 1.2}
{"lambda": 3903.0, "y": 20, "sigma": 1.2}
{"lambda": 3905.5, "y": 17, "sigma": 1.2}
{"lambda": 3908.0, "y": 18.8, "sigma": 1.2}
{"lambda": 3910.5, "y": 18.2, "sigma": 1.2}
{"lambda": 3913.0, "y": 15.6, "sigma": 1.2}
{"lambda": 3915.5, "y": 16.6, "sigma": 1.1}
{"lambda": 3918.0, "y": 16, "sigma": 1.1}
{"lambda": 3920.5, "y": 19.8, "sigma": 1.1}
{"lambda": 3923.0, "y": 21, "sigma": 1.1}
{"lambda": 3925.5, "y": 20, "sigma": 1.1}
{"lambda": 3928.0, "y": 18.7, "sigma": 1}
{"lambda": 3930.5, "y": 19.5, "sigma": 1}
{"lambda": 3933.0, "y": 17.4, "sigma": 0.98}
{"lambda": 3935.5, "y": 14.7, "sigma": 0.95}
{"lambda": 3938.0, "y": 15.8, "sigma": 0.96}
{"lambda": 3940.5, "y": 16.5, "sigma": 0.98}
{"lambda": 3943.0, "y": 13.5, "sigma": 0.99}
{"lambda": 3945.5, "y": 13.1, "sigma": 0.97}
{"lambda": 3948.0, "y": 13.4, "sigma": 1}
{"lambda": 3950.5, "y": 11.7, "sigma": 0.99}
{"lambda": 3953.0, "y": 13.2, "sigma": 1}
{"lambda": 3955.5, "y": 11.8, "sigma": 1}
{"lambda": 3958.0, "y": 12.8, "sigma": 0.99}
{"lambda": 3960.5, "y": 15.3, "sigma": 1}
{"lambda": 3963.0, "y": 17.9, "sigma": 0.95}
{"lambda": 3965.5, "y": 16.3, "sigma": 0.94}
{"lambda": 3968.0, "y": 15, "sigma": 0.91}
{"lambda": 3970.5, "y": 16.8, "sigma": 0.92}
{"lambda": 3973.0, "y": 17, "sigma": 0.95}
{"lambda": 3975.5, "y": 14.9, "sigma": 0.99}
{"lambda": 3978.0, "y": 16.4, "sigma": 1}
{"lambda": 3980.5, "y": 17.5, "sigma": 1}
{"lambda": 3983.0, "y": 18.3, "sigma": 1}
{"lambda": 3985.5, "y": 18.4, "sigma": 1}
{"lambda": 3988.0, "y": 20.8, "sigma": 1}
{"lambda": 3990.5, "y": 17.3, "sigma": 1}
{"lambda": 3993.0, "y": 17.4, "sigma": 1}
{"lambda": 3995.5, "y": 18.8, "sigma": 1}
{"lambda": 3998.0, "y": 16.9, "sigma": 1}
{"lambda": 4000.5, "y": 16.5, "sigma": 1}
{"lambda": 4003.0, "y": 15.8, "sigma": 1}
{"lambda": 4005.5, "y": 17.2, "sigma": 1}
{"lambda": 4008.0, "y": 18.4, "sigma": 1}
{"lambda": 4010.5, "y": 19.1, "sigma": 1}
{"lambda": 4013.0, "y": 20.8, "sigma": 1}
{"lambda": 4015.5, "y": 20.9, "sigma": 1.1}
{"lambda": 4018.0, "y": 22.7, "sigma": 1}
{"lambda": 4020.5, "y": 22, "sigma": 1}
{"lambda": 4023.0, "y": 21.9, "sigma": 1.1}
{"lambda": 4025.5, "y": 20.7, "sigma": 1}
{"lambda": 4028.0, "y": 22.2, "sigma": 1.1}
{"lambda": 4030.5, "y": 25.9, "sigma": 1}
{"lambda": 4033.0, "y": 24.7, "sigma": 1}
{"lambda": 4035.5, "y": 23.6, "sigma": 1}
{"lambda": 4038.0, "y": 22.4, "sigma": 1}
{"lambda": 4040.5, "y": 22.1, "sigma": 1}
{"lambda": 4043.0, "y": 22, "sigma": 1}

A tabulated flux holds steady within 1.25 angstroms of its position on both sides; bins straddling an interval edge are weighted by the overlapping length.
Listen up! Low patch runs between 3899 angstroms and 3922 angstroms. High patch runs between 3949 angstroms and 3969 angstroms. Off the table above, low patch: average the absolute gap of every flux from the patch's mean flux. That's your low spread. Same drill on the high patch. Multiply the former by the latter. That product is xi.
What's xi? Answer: 3.2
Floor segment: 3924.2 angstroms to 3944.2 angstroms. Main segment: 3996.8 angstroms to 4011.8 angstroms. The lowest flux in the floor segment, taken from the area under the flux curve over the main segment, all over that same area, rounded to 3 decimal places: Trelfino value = 0.948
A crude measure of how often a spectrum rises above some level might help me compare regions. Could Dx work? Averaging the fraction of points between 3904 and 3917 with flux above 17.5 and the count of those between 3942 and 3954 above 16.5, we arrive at 0.20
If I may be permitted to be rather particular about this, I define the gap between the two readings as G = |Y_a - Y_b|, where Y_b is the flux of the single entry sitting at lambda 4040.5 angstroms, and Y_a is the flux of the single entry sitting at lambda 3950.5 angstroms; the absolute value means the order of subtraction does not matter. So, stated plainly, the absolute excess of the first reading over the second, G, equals 10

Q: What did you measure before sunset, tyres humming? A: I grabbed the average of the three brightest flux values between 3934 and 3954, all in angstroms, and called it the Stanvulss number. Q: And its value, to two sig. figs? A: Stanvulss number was 16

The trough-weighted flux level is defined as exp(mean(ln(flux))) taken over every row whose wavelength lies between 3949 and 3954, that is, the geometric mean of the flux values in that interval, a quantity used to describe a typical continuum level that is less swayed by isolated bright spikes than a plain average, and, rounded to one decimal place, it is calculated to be 12.4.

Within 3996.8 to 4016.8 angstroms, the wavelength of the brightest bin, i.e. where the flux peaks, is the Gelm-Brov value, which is 4015.5 angstroms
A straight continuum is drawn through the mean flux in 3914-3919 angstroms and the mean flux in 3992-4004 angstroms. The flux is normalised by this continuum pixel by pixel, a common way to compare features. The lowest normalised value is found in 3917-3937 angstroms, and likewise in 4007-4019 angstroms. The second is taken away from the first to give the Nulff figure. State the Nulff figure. -0.2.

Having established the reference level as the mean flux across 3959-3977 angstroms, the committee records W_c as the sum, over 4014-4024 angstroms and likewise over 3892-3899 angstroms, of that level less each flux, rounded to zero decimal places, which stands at -44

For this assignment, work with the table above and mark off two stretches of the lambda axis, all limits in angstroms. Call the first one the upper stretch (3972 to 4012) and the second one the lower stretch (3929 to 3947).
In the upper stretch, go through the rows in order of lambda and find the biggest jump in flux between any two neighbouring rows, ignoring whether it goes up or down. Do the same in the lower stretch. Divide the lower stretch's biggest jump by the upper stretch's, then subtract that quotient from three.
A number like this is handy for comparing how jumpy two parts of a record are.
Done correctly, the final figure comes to 2.14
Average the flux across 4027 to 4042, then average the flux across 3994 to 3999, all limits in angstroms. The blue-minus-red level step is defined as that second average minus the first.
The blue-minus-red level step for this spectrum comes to -5.6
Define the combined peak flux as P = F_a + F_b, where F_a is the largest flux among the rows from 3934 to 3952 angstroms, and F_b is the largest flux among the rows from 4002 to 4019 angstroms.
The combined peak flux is 39.2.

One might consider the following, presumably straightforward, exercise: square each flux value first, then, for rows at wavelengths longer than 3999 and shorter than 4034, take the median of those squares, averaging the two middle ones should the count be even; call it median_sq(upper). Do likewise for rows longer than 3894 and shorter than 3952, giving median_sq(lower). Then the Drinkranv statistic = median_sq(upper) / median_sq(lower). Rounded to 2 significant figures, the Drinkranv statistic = 1.4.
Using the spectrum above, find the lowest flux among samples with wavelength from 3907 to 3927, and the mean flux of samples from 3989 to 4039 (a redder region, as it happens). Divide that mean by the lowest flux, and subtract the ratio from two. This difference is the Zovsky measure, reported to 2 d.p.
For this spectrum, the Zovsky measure 0.70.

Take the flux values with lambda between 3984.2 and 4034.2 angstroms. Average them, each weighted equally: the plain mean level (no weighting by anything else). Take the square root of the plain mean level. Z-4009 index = 4.5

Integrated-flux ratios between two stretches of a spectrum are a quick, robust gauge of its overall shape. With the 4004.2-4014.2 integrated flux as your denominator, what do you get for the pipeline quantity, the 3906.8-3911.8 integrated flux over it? 0.5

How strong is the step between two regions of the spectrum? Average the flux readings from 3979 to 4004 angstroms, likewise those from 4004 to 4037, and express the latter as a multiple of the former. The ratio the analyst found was 1.21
